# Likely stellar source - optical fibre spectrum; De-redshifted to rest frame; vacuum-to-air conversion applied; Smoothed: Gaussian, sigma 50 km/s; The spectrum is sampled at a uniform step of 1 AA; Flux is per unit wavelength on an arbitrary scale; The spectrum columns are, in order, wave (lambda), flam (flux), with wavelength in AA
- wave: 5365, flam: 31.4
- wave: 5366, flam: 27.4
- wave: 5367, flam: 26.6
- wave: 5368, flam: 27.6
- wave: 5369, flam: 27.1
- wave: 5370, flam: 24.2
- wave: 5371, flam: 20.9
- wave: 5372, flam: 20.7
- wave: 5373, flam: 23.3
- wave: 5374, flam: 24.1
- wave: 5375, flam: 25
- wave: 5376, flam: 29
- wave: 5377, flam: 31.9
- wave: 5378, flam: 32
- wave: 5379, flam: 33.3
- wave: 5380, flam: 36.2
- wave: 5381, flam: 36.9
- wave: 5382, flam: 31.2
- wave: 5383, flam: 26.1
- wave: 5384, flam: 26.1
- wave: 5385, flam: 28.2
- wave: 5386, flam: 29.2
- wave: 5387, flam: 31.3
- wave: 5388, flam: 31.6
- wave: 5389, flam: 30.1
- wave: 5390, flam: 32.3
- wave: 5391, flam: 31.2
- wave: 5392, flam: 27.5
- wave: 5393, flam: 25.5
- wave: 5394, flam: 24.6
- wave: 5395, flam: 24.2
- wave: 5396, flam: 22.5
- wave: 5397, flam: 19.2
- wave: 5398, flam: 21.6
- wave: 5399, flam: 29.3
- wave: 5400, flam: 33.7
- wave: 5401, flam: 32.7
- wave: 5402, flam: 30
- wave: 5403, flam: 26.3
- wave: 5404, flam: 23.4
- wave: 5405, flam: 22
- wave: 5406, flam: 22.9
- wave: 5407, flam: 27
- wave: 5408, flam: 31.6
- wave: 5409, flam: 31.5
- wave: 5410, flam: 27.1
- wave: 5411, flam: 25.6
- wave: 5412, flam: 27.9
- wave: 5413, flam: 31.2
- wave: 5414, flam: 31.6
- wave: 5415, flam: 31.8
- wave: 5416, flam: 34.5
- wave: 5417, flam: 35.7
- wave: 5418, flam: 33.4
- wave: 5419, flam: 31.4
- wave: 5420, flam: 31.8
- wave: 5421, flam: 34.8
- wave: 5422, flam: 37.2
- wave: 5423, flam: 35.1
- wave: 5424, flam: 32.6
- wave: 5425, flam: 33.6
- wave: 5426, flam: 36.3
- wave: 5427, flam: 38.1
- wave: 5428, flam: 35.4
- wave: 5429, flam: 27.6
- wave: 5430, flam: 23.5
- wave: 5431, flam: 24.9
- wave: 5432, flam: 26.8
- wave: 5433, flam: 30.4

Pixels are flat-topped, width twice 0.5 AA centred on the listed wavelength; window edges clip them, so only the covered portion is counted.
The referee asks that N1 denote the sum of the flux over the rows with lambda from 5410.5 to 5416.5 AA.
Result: 183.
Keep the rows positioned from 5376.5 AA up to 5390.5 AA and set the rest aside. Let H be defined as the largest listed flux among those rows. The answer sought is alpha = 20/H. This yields 0.54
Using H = 36.9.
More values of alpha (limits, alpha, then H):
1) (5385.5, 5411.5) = 0.59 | 33.7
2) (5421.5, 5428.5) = 0.52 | 38.1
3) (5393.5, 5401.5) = 0.59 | 33.7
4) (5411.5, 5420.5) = 0.56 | 35.7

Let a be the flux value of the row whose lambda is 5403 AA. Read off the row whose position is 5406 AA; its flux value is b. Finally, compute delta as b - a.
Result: -3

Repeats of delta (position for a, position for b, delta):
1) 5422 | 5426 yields -1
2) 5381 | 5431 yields -12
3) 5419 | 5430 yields -8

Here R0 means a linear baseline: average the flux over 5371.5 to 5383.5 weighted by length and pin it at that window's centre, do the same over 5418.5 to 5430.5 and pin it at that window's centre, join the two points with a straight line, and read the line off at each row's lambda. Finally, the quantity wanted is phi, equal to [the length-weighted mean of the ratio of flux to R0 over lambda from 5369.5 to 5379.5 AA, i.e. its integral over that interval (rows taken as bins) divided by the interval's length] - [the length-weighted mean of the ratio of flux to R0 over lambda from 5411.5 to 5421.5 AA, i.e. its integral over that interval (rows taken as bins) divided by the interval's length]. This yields -0.085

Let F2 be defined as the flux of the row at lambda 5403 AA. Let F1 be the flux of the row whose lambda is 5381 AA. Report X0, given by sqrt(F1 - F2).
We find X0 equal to 3.3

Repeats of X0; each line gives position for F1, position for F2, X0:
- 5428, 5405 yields 3.7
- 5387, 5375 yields 2.5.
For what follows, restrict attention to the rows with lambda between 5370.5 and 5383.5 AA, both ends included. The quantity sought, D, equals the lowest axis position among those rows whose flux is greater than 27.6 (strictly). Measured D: 5376 AA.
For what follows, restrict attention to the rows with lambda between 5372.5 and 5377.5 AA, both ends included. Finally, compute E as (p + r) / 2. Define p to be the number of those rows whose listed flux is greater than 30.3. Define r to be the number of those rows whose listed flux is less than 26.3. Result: 2.00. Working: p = 1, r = 3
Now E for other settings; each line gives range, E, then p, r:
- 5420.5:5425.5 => 2.50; 5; 0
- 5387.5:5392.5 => 1.50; 3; 0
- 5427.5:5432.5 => 1.50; 1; 2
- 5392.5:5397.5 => 2.50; 0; 5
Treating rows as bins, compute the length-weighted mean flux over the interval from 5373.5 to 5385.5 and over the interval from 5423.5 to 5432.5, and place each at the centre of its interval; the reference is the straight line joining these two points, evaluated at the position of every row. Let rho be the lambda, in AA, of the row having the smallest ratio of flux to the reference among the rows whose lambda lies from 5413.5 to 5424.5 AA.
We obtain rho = 5419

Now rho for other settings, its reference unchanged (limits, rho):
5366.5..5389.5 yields 5372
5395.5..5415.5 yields 5397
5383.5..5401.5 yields 5397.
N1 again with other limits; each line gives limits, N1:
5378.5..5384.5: 190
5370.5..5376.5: 143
